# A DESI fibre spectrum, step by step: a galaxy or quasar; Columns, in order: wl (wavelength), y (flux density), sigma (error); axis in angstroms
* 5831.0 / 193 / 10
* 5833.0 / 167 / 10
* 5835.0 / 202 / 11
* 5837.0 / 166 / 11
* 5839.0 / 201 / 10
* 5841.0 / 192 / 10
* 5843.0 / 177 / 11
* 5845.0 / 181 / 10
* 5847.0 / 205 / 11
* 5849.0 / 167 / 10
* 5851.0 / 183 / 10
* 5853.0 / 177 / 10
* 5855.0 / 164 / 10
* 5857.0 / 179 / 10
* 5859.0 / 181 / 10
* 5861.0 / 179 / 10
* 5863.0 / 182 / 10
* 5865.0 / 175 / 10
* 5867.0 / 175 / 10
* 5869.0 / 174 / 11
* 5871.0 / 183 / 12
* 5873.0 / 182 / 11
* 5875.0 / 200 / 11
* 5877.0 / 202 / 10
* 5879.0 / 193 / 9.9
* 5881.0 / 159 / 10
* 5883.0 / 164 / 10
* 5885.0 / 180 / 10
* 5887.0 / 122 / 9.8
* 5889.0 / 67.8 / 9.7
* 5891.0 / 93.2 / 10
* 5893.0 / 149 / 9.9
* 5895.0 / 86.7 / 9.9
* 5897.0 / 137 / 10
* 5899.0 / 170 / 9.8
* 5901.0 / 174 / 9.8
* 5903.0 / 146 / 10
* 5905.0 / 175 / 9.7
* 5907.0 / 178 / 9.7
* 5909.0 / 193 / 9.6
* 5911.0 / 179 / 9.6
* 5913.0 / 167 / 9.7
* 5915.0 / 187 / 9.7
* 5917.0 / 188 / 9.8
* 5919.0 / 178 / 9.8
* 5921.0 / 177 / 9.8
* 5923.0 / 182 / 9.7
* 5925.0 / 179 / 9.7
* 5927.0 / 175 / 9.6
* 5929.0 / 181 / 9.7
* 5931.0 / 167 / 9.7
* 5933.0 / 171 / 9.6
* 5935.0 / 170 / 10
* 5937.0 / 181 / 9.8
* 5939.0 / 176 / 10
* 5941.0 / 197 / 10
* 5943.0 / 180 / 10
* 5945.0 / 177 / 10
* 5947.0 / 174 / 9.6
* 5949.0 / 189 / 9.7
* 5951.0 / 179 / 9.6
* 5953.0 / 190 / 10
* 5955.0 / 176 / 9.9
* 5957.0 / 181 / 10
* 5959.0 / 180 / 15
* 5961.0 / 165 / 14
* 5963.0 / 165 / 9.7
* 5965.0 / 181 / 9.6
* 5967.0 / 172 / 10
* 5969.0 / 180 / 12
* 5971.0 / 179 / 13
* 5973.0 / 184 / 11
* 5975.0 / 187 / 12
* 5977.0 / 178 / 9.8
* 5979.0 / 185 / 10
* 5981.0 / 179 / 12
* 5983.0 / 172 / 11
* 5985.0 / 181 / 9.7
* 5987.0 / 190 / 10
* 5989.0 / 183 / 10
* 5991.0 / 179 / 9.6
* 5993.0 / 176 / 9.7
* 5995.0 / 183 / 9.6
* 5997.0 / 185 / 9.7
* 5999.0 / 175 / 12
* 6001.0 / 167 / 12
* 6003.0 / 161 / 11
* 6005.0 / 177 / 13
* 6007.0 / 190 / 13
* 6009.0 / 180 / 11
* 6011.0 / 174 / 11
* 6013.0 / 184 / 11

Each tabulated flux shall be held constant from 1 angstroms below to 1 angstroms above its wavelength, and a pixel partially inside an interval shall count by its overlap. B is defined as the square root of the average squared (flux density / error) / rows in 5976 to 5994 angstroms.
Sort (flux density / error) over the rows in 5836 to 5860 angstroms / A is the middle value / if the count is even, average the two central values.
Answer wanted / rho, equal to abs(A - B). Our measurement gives 0.17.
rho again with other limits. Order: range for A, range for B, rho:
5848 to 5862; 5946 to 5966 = 0.61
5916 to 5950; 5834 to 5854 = 0.28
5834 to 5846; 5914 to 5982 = 0.69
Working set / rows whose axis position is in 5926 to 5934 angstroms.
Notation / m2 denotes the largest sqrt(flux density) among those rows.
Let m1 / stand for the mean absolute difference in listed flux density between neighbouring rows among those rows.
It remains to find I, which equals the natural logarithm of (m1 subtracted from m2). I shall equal 1.7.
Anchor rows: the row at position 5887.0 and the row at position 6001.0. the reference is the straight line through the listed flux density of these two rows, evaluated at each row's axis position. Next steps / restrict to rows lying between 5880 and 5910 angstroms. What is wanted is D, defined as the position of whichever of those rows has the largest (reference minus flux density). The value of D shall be 5889.0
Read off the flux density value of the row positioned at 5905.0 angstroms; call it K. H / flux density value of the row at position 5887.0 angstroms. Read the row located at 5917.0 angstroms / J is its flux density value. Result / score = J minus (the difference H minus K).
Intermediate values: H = 122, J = 188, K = 175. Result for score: 241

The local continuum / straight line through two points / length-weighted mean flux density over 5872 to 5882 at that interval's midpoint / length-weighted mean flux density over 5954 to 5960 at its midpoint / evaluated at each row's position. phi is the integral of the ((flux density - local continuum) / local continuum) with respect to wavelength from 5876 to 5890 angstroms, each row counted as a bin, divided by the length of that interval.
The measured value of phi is -0.168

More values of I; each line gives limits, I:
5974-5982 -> 1.8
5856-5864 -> 2.4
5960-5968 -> 1.6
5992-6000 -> 2.0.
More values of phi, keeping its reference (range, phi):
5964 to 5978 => 0.015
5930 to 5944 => -0.020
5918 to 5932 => -0.029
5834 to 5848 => -0.009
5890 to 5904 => -0.262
